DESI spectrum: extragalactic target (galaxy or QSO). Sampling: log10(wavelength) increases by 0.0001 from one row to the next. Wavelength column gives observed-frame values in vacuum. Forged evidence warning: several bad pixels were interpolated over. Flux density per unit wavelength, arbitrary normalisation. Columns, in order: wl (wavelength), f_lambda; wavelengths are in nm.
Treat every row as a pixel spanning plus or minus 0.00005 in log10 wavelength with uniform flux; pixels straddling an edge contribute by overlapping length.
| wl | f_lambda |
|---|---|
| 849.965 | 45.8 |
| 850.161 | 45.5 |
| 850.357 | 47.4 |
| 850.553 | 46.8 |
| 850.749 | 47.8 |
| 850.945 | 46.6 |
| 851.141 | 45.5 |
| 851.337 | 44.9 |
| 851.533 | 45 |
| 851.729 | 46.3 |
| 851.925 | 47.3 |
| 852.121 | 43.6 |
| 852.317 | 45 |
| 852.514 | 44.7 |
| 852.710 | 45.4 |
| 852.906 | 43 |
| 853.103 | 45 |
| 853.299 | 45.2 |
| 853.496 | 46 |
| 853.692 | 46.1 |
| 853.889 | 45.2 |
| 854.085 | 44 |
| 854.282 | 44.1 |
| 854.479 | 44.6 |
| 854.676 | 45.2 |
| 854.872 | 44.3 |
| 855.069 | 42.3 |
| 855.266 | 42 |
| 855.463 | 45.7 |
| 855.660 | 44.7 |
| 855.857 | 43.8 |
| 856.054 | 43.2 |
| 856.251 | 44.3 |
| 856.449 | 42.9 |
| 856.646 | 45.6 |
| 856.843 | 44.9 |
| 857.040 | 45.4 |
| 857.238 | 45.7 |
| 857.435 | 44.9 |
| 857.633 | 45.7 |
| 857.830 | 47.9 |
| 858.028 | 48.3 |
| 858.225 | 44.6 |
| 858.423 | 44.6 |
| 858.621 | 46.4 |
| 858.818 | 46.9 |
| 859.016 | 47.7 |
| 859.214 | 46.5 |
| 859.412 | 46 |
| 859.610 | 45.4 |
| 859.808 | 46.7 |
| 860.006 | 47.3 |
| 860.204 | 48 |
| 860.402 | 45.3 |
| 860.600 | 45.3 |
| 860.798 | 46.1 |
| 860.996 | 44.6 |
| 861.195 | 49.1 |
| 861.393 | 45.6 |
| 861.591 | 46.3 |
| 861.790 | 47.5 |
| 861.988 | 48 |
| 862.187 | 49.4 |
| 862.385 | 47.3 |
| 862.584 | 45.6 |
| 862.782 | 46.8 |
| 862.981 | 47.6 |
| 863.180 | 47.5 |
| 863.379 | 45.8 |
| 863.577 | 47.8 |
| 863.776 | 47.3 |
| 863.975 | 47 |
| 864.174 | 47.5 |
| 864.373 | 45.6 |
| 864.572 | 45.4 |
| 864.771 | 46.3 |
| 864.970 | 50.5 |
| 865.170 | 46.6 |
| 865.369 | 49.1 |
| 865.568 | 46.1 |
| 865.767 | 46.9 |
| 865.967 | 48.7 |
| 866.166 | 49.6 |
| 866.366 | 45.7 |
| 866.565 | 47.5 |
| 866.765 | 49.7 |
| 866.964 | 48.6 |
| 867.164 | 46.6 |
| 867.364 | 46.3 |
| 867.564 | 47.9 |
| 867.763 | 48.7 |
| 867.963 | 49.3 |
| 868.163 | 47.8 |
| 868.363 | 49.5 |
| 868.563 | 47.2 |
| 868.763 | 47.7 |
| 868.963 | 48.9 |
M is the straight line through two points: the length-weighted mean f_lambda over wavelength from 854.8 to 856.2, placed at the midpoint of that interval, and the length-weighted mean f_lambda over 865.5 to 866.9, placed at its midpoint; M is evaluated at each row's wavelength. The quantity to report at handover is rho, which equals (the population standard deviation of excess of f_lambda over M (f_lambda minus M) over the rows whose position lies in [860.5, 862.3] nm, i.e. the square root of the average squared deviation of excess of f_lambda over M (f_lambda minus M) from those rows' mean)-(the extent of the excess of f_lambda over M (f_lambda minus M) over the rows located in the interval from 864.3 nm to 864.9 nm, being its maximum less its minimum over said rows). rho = 0.7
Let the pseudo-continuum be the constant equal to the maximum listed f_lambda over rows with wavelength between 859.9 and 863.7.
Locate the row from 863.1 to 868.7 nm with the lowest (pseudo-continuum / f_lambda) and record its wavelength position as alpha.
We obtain 864.970 nm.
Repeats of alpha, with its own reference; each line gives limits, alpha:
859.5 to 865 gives 864.970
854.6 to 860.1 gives 858.028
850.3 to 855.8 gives 850.749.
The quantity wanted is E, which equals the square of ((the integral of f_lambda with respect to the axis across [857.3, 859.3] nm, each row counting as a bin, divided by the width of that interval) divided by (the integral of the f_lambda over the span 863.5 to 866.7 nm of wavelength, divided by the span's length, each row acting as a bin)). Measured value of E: 0.96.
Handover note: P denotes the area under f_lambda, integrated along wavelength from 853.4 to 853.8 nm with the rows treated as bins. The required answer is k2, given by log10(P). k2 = 1.27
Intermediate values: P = 18.4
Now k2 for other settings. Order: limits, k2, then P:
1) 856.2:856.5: 1.12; 13.0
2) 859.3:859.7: 1.26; 18.3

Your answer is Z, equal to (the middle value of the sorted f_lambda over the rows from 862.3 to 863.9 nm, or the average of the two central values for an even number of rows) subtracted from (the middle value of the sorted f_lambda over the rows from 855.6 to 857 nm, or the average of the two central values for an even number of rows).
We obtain -3.0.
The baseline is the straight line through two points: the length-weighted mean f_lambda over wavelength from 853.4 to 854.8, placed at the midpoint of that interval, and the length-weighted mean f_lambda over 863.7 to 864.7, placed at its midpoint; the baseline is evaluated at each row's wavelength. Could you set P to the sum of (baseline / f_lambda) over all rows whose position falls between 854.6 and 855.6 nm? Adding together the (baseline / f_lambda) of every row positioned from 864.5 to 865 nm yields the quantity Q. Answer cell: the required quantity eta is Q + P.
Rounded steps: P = 5.2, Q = 3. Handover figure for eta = 8.1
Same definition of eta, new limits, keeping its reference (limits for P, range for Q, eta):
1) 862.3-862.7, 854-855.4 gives 9.2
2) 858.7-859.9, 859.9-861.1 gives 11.9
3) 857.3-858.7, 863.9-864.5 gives 9.9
